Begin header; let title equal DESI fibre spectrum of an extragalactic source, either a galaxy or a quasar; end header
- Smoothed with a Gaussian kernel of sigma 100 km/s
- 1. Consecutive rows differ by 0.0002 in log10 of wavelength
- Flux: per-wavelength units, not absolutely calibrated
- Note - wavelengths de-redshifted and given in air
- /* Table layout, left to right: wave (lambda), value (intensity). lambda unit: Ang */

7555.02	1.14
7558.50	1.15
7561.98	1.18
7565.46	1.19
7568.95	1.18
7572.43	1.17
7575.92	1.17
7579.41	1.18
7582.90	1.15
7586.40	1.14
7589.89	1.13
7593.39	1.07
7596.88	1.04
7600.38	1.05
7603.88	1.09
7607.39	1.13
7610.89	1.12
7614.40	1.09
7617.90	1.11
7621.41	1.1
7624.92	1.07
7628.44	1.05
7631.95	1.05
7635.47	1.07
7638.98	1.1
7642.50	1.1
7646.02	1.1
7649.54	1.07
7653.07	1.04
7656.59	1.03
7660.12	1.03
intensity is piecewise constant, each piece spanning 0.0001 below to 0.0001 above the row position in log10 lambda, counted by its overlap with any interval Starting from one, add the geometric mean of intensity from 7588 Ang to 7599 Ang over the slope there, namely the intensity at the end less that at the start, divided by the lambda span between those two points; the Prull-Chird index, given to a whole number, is -83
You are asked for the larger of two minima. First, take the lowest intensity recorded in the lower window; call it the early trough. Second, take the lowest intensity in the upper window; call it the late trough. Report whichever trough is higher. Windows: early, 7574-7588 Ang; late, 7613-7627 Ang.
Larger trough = 1.14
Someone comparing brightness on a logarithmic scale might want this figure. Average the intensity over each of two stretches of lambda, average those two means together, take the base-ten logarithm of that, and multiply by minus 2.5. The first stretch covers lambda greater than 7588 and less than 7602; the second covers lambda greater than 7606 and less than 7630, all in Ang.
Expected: -0.088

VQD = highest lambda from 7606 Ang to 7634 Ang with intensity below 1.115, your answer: 7631.95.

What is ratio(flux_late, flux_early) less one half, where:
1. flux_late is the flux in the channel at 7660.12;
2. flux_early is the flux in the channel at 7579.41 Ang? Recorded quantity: 0.37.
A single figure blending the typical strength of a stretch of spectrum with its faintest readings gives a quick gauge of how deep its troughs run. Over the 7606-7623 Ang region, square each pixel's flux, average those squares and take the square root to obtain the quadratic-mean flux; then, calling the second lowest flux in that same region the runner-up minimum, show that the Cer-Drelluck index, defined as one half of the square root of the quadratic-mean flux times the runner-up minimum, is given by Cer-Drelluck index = 0.553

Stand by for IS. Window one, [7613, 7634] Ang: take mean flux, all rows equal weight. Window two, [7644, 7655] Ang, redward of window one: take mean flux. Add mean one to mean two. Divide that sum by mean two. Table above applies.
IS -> 2.01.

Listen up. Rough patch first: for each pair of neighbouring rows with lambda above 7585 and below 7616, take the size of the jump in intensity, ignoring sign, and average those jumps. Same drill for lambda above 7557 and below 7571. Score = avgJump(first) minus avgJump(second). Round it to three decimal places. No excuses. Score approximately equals 0.012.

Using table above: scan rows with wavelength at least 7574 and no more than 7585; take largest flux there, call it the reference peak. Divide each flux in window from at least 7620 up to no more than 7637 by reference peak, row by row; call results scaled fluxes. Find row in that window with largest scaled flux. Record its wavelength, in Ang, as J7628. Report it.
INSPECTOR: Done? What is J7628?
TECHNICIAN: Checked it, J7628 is 7621.41 Ang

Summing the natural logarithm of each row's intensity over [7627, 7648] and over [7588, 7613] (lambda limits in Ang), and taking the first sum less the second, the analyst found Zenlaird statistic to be -0.15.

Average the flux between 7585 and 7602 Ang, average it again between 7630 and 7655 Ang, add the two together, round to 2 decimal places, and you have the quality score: 2.16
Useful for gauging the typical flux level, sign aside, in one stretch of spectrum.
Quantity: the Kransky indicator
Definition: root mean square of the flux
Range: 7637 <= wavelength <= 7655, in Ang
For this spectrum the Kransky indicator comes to 1.08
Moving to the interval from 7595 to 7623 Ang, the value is 1.09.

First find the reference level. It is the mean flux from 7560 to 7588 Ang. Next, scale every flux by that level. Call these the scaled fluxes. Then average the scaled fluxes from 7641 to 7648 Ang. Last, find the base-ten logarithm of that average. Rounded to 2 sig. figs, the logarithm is -0.027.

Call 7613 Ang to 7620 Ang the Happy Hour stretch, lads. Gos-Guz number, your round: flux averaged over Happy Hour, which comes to 1.10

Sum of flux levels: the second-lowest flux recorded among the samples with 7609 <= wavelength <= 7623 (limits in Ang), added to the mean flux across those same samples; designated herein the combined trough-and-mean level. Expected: 2.21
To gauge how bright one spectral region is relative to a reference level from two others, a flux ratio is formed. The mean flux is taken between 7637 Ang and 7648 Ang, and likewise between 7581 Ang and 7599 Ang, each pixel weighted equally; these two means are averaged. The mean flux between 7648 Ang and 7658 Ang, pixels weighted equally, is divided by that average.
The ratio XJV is 0.949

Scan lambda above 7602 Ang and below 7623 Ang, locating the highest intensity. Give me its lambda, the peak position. 7607.39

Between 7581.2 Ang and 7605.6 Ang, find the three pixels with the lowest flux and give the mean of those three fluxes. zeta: 1.05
